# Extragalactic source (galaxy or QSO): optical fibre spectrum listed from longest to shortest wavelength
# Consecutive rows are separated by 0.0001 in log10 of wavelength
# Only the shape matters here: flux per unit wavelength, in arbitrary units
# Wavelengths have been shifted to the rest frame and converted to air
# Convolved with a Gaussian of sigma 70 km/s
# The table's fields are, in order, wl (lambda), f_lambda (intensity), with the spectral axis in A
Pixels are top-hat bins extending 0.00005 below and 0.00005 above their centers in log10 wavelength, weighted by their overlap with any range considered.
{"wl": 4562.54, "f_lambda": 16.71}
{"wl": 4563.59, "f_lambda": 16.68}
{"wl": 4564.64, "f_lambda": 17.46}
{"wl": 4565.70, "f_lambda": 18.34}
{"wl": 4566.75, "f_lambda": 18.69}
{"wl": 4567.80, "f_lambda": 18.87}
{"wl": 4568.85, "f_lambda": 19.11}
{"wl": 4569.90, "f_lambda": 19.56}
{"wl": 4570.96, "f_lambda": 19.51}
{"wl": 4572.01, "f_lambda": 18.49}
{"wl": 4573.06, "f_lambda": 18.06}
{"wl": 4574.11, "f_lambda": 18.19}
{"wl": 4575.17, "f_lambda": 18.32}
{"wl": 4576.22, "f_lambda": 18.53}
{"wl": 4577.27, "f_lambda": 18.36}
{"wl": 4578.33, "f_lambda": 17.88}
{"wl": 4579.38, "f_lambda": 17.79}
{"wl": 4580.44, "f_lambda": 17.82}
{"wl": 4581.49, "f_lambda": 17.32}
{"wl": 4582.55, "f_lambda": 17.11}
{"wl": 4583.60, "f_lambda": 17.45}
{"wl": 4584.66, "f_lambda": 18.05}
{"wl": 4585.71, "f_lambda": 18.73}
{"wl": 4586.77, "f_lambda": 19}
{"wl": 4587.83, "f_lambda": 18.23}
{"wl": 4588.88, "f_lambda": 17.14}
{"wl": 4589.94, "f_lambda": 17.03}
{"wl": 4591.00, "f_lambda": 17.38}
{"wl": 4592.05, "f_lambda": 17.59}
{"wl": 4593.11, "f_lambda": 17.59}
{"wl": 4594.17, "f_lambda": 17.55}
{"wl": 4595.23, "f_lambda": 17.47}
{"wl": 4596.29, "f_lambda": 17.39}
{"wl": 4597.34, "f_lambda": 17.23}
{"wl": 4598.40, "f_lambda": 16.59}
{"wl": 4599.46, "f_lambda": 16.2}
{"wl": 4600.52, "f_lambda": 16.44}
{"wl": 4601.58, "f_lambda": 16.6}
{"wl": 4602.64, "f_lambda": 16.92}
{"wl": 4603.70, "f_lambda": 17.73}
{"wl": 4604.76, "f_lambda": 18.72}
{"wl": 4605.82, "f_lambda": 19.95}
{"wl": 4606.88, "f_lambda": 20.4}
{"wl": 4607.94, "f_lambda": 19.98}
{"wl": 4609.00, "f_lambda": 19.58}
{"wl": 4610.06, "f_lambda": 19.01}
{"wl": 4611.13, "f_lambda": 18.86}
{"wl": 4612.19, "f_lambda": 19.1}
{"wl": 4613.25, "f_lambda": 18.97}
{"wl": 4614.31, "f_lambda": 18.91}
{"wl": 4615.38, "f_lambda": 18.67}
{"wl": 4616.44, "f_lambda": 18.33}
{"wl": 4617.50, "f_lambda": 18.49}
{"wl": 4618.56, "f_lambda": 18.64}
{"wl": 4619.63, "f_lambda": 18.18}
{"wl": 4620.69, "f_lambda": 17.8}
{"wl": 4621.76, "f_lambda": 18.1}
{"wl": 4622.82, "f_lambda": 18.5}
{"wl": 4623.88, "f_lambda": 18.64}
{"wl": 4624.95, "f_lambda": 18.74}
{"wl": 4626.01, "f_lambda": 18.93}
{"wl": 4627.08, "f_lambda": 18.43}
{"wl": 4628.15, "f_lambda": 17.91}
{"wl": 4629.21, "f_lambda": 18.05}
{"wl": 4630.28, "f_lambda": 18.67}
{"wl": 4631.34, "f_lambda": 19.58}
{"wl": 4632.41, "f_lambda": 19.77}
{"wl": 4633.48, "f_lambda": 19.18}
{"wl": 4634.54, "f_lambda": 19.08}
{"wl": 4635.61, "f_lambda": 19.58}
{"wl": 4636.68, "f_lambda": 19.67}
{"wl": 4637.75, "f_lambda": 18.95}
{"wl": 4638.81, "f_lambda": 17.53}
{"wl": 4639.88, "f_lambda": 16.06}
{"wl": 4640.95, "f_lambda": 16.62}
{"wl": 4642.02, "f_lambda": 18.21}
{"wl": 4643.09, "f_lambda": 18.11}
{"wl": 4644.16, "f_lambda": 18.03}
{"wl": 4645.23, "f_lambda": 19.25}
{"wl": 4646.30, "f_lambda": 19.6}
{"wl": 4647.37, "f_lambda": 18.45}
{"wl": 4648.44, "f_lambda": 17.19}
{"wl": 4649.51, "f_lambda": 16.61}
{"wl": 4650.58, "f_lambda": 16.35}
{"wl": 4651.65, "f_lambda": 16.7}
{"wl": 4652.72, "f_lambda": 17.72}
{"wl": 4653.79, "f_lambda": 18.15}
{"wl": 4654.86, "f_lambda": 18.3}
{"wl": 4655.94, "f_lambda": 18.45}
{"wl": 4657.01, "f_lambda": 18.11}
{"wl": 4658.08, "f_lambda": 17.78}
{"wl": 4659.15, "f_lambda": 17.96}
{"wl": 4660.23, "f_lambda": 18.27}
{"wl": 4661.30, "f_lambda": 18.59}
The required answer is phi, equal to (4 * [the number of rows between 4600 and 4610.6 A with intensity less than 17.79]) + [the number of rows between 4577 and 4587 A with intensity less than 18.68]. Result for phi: 24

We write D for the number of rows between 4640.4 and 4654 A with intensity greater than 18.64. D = 2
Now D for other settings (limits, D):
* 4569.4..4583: 2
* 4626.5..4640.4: 8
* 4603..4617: 11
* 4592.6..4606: 2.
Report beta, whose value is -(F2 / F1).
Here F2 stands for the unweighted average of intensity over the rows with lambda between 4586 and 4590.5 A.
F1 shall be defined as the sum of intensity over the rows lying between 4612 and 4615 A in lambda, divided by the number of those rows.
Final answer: -0.94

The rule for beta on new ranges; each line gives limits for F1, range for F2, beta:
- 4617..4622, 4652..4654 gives -0.98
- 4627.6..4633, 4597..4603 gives -0.89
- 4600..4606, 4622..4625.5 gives -1.05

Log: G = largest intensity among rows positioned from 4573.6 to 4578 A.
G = 18.53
